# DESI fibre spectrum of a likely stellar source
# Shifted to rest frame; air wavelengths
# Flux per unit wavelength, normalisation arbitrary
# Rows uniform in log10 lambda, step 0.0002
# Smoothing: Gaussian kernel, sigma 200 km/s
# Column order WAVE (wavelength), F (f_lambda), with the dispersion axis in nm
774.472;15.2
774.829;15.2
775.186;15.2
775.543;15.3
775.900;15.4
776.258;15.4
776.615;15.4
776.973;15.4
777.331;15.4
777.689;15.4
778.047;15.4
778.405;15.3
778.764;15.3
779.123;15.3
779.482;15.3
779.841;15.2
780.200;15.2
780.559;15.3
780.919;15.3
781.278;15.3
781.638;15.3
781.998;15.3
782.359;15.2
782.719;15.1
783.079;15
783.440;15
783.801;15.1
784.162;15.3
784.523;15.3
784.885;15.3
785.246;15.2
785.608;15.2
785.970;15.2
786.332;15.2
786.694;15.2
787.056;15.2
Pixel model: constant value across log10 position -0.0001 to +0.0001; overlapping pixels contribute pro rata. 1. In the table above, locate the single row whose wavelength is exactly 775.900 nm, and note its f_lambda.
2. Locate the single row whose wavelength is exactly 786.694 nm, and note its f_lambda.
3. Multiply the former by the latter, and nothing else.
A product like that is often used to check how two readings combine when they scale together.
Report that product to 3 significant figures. 234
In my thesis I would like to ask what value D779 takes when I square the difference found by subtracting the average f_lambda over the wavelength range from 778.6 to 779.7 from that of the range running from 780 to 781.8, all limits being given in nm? 0.000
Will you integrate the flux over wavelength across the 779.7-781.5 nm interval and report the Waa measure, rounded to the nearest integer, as 27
